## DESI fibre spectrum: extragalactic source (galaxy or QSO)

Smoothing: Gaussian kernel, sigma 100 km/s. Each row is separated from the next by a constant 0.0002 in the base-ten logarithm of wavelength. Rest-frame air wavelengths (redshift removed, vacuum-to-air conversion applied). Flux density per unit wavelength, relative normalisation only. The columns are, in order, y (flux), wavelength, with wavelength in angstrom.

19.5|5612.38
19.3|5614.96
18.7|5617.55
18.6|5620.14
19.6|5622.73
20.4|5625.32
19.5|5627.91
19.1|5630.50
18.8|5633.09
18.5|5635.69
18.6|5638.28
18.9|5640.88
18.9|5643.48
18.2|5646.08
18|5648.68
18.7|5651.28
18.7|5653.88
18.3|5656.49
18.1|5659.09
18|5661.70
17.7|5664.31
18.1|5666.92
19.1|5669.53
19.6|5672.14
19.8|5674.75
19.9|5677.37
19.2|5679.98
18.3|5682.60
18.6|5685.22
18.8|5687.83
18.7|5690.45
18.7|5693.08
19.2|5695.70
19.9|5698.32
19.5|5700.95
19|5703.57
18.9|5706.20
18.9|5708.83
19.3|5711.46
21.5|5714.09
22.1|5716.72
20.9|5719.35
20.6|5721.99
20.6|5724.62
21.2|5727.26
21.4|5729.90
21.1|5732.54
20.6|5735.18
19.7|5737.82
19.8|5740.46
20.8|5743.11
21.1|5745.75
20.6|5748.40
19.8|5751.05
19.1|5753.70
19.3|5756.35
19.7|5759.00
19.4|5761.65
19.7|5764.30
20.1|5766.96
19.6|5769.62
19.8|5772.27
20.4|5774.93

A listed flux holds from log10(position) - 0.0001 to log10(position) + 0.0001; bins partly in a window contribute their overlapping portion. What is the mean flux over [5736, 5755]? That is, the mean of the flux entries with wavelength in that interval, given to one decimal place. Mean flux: 20.1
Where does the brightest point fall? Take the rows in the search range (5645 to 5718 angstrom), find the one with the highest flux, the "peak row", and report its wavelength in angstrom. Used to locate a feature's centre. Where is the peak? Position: 5716.72 angstrom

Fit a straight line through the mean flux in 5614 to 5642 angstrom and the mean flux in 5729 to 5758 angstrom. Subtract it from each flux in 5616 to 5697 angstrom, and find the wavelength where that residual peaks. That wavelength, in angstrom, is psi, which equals 5625.32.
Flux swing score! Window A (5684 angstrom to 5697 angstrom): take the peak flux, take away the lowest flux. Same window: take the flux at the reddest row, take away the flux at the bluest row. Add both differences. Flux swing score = 1.2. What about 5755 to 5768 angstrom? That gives 1.6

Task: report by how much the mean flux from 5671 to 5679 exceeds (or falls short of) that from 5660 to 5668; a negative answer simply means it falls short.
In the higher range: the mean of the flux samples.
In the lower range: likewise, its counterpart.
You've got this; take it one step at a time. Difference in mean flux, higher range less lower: 1.83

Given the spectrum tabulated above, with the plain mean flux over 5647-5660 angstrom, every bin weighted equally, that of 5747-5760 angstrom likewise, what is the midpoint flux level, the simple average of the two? 19.0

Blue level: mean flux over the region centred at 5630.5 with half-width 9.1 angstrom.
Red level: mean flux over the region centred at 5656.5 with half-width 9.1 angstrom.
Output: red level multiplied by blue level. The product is 350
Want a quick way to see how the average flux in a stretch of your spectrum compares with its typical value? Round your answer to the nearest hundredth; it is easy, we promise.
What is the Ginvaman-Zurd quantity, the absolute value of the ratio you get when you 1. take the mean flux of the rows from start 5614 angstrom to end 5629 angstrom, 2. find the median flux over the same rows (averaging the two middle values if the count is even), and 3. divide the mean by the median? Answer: 1.00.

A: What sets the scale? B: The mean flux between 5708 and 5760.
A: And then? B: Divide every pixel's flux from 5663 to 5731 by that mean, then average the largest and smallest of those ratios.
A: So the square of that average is 0.95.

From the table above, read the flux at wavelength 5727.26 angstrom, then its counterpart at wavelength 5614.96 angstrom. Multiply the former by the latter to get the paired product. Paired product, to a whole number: 409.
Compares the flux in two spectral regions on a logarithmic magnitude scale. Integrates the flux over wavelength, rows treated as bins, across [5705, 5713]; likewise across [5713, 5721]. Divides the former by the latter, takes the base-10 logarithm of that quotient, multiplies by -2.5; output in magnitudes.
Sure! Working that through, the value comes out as 0.13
